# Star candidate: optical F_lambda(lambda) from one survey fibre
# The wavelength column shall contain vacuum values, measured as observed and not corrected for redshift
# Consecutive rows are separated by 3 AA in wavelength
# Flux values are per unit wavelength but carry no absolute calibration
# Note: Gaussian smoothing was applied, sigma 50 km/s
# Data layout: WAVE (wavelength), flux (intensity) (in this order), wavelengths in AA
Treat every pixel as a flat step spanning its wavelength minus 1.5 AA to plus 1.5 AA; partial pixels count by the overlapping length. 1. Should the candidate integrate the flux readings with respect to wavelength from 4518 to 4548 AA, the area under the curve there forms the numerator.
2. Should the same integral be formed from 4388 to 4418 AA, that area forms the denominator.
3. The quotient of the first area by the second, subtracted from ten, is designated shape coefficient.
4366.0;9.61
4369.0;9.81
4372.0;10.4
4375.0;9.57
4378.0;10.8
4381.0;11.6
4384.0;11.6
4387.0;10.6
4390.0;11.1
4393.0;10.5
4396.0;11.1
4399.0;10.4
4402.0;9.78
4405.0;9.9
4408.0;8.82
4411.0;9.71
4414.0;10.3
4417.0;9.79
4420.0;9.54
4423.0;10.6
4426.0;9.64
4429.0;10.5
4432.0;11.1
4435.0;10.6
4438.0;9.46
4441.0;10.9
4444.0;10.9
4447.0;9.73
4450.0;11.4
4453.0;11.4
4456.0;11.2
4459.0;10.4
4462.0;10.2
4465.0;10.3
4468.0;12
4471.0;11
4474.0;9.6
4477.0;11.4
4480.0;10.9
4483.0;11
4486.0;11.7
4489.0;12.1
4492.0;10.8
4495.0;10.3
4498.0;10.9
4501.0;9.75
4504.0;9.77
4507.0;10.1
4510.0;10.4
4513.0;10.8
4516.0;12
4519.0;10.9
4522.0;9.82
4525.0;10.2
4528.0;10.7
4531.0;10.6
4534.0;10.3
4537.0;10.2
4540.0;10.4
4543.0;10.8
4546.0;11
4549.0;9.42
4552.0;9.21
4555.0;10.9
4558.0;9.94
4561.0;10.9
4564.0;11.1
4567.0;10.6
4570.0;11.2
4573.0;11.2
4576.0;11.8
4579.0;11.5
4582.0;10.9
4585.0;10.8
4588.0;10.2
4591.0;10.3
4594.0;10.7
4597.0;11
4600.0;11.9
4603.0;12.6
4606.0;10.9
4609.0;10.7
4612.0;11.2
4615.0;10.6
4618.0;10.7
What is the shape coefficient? 8.97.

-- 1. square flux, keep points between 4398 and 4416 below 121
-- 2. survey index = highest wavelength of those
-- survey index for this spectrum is 4414.0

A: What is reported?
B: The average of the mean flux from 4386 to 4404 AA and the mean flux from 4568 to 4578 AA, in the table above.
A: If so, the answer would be 11.0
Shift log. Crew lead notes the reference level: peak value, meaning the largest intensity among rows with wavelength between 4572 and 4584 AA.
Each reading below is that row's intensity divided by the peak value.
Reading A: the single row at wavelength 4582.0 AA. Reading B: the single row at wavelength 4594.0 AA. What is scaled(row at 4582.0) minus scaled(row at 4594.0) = 0.02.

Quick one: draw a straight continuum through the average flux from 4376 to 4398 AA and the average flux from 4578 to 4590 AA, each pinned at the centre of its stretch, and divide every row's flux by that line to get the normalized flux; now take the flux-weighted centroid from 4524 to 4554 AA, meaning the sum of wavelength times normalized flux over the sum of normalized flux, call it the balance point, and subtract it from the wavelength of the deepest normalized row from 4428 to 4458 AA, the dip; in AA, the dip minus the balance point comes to -100.3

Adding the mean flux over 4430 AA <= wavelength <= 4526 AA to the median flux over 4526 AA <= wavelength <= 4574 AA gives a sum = 21.4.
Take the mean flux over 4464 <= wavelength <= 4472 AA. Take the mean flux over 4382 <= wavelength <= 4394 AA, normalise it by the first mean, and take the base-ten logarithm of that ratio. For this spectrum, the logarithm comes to -0.006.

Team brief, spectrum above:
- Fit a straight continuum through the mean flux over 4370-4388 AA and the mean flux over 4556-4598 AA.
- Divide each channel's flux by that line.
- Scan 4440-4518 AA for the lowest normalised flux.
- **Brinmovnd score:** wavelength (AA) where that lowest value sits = 4474.0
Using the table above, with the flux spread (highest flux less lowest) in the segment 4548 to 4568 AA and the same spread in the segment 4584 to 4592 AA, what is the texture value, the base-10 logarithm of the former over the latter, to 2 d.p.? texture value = 0.50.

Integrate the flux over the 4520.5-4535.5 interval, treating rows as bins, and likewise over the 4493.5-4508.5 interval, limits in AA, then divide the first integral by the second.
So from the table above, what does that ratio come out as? 1.016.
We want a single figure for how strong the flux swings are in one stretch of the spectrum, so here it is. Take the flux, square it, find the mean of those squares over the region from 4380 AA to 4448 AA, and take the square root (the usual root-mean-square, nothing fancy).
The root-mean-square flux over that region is 10.4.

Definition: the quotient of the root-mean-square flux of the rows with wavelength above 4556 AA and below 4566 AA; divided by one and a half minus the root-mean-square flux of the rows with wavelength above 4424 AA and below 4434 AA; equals -1.19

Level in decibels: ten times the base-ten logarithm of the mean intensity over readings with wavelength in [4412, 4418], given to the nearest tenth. 10.0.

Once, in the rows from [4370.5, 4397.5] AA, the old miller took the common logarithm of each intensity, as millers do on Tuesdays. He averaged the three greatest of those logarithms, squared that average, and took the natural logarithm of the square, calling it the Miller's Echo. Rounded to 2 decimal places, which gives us 0.11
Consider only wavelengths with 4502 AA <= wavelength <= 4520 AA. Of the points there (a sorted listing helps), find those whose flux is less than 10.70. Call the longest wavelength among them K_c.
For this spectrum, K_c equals 4510.0 AA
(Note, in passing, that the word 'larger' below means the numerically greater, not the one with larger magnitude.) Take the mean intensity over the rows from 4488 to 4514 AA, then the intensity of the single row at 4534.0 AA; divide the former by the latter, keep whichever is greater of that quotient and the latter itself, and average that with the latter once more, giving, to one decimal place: 10.3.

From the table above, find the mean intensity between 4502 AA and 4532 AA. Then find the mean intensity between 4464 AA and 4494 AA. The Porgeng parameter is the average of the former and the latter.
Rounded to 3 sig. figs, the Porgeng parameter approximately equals 10.8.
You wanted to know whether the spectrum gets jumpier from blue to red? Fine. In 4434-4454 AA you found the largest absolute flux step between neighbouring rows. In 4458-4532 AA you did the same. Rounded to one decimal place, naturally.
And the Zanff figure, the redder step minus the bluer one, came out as 0.1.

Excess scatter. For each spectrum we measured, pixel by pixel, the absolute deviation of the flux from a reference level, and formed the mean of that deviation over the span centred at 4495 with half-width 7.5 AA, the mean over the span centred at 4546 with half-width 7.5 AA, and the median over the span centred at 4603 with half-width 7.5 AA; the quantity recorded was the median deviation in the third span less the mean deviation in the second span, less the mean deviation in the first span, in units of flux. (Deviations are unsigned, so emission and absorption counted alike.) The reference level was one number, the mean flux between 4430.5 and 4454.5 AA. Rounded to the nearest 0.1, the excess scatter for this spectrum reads -1.0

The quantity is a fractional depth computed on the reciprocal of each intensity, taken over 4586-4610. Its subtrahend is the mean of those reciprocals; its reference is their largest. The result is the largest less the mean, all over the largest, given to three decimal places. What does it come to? 0.072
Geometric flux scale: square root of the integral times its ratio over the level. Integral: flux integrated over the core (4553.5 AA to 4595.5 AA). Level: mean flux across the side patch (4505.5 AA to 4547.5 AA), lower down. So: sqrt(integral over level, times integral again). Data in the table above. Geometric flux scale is 140.2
